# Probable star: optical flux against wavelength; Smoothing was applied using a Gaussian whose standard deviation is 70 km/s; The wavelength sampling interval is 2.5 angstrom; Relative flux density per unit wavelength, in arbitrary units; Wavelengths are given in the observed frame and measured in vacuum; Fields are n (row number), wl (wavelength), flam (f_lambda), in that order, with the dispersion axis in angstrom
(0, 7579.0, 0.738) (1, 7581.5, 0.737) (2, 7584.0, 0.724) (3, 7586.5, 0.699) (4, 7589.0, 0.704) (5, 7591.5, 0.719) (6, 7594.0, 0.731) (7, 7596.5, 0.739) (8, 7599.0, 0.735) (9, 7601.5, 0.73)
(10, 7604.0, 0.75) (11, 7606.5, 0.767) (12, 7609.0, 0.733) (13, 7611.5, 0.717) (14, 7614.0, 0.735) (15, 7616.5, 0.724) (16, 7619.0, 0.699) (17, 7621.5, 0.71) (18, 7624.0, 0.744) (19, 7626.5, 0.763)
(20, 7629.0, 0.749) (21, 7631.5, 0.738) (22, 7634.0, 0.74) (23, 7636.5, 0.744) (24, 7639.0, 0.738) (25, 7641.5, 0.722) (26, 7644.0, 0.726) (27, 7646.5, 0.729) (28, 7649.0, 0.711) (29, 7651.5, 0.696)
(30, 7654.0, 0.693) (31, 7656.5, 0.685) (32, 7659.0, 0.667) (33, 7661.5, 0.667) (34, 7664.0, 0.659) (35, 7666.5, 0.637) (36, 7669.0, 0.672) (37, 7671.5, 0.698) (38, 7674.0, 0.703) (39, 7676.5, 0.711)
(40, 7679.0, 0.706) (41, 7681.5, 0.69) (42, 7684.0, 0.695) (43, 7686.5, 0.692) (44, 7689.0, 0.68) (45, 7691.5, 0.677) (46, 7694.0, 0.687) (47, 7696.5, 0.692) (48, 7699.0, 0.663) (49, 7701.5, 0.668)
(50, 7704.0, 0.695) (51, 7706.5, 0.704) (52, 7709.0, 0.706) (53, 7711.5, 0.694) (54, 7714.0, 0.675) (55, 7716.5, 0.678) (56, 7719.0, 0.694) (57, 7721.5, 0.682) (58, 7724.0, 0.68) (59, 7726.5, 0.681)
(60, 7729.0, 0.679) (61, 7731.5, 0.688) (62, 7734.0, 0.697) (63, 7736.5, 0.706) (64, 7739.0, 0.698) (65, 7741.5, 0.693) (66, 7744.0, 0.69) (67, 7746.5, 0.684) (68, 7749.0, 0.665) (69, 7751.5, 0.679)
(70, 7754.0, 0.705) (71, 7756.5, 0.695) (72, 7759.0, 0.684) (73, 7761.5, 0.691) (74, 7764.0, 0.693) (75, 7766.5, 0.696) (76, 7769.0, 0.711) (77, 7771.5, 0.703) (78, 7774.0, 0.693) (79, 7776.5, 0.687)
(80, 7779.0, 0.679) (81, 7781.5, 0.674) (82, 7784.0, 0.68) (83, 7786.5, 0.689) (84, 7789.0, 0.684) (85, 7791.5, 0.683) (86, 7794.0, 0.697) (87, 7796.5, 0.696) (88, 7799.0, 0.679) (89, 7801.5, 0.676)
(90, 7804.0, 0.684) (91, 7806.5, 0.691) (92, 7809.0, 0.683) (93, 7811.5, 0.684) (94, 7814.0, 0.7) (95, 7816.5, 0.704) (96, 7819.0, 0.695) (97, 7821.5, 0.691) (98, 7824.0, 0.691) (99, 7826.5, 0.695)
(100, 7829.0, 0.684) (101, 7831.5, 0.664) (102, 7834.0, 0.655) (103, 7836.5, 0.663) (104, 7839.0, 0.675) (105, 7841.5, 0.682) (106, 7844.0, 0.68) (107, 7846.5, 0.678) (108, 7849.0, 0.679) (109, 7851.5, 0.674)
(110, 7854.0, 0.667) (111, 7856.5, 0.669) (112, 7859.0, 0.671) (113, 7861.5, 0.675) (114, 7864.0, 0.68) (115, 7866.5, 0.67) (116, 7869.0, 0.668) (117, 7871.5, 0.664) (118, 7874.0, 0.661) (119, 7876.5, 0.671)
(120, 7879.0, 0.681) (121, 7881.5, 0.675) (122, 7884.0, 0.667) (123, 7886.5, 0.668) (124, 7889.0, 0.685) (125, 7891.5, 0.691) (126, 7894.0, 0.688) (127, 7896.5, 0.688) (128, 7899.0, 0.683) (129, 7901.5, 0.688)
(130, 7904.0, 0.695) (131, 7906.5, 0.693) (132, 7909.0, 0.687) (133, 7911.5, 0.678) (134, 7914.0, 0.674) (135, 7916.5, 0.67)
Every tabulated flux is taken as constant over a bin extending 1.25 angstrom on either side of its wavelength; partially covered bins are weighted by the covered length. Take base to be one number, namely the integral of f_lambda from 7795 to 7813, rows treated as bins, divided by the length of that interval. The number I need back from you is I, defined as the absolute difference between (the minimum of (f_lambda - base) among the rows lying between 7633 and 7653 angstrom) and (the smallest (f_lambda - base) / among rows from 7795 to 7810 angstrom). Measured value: 0.020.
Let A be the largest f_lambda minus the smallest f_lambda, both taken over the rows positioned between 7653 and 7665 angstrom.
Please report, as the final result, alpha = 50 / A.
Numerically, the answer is 1471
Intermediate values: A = 0.034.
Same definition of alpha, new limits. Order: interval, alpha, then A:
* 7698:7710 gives 1163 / 0.043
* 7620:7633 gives 943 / 0.053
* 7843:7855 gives 3846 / 0.013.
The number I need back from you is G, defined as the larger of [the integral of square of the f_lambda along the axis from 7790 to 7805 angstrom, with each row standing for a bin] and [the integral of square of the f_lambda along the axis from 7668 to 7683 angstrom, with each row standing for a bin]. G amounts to 7.29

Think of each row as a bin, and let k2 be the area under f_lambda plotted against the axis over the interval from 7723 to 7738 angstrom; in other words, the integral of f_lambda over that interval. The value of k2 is 10.3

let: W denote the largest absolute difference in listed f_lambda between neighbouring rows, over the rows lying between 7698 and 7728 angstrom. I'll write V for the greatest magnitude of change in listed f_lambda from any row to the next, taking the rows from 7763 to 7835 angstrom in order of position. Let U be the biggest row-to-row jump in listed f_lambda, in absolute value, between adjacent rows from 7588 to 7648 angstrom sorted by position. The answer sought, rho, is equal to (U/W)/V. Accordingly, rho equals 63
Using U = 0.0340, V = 0.020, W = 0.027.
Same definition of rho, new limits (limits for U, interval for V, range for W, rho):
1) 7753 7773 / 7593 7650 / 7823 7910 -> 22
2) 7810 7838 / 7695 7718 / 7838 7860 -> 99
